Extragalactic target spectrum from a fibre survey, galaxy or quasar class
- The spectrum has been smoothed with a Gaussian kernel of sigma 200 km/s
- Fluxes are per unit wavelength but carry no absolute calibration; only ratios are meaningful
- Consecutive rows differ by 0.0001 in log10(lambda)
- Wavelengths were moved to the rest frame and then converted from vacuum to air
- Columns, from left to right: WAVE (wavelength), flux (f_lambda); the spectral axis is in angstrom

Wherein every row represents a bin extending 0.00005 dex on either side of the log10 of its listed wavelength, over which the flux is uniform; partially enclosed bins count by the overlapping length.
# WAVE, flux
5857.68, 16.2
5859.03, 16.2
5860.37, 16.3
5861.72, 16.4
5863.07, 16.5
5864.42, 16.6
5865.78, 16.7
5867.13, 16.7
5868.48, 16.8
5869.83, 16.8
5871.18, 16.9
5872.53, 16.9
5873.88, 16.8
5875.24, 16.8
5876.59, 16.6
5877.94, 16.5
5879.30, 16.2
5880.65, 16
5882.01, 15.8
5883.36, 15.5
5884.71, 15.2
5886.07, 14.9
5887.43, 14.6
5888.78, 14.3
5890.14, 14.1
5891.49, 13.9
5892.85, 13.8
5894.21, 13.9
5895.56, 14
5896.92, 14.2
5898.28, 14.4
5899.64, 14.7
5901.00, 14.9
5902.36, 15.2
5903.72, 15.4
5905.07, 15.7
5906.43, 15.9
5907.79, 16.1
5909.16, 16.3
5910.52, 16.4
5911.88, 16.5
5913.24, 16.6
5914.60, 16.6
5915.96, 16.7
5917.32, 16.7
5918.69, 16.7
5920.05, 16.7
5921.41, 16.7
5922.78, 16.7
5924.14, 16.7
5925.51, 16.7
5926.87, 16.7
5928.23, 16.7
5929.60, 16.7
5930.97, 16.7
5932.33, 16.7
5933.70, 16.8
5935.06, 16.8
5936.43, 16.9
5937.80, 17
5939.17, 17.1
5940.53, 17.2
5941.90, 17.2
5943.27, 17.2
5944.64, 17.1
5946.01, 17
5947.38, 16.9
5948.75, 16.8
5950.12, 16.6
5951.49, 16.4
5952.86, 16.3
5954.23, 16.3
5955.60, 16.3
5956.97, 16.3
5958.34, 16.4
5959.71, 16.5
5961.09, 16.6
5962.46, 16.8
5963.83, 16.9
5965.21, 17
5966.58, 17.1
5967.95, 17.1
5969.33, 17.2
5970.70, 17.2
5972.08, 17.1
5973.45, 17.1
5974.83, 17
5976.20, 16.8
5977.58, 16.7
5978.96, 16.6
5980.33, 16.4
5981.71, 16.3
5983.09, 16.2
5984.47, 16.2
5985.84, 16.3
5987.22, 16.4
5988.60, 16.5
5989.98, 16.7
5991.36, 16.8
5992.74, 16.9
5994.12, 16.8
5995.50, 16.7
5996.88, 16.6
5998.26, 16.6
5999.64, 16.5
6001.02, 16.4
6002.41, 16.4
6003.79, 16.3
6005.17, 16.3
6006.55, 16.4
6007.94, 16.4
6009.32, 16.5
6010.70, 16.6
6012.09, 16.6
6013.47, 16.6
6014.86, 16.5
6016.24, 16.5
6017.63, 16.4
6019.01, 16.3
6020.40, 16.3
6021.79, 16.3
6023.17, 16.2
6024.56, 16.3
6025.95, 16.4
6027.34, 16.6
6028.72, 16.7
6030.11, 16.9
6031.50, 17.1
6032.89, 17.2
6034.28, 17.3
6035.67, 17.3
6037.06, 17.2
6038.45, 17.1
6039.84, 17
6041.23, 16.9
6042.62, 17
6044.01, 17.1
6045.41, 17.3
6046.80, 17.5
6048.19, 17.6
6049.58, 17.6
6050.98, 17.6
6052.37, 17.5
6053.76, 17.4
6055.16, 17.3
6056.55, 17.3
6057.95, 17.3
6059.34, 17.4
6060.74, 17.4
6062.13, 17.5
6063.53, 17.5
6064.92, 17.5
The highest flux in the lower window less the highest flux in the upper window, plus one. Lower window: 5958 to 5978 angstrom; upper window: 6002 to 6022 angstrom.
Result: 1.6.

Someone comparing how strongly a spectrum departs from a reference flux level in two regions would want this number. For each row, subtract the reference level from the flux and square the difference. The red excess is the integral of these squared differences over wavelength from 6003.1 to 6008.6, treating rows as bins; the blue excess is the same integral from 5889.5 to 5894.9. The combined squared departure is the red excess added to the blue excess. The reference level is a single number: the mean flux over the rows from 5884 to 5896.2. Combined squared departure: 24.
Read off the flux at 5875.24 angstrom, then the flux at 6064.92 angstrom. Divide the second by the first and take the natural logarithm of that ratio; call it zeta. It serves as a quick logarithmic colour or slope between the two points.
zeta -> 0.04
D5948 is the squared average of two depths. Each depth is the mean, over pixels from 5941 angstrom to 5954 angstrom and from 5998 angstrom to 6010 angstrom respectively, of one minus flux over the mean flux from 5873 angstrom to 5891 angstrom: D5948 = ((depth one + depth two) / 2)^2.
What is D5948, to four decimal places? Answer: 0.0040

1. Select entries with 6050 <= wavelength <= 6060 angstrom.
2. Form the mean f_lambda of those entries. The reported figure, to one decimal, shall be 17.4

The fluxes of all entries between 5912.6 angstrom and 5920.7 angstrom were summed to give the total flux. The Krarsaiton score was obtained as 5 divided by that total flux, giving 0.0500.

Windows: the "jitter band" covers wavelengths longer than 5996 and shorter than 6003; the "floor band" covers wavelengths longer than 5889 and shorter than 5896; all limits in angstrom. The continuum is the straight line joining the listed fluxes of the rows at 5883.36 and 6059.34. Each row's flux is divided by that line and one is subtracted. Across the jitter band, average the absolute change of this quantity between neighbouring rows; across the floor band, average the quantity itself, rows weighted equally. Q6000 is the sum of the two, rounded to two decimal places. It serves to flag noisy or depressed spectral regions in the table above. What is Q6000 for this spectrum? -0.10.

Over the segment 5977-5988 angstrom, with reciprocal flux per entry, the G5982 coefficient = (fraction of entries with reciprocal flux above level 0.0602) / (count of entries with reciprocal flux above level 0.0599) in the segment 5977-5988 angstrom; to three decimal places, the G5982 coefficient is 0.125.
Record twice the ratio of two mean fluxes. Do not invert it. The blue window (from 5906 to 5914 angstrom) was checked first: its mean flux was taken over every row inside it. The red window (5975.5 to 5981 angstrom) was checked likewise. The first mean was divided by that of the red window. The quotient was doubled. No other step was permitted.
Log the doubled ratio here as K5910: 1.96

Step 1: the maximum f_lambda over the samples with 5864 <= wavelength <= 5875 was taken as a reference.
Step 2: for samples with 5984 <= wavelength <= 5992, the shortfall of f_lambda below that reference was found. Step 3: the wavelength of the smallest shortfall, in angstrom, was 5991.36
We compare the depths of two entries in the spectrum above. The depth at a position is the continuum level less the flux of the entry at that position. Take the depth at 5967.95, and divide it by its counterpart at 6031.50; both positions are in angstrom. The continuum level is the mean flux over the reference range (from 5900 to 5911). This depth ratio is 1.0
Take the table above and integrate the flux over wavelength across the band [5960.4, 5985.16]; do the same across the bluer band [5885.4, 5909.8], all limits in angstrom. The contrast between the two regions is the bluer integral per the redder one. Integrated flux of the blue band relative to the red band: 0.87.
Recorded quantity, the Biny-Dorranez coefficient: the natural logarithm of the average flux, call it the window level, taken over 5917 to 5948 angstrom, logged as 2.82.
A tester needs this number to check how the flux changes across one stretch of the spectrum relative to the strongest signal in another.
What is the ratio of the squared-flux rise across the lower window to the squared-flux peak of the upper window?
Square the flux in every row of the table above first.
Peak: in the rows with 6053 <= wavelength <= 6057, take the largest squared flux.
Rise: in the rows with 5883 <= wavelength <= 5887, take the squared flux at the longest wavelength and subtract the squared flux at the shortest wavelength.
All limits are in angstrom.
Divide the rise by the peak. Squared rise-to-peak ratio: -0.060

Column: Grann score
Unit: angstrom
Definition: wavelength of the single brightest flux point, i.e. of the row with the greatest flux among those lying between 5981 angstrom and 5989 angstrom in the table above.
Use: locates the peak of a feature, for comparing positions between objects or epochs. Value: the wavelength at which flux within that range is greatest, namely 5988.60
